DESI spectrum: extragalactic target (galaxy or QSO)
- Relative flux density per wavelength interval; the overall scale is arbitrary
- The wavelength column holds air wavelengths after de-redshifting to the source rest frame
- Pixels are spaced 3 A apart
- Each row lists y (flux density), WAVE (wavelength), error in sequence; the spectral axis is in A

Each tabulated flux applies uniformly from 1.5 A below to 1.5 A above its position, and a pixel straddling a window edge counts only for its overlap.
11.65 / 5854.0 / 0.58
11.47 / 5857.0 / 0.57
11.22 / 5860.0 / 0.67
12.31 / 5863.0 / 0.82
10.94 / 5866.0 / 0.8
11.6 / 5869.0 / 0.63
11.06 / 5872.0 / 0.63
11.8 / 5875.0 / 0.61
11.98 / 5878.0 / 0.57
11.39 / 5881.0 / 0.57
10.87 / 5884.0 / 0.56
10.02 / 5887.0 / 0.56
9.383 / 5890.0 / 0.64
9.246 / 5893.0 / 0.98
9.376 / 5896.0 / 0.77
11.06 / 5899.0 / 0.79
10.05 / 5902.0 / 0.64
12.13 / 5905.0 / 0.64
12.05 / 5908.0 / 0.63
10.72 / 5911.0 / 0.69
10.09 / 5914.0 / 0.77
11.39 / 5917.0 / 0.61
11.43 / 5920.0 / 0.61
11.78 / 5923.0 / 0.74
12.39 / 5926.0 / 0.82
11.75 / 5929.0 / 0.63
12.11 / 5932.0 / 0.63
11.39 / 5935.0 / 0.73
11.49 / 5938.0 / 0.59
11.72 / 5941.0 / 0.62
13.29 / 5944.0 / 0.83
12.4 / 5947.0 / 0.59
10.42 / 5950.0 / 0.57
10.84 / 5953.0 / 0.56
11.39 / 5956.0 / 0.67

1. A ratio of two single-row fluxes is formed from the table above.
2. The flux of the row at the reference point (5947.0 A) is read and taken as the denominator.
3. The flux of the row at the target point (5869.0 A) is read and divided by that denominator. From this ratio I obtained 0.94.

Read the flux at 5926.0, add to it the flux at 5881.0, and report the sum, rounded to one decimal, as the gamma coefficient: 23.8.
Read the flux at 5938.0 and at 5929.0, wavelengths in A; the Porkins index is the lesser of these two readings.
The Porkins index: 11.5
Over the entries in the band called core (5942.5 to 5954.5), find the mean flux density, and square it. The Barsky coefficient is 138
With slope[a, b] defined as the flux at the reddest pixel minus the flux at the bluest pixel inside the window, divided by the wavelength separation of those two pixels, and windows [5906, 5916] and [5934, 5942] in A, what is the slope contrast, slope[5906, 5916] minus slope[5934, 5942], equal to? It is -0.38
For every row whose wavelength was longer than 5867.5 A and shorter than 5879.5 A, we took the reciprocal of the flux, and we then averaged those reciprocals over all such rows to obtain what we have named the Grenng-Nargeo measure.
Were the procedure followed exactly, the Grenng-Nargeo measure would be 0.086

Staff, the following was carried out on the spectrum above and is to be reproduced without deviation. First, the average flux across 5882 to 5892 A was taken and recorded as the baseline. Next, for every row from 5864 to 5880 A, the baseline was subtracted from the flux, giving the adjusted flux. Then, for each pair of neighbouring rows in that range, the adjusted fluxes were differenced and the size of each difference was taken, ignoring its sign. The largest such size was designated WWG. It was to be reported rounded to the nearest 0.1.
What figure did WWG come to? 0.7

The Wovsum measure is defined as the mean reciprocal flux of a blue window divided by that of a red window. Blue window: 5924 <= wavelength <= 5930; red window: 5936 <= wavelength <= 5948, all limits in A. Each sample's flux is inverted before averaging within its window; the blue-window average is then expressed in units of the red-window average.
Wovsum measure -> 1.01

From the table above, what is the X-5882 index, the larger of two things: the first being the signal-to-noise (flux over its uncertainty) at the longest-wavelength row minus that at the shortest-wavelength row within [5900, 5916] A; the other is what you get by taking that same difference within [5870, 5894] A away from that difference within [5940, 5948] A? 10.2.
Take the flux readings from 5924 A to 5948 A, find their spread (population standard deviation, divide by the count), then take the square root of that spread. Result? 0.76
